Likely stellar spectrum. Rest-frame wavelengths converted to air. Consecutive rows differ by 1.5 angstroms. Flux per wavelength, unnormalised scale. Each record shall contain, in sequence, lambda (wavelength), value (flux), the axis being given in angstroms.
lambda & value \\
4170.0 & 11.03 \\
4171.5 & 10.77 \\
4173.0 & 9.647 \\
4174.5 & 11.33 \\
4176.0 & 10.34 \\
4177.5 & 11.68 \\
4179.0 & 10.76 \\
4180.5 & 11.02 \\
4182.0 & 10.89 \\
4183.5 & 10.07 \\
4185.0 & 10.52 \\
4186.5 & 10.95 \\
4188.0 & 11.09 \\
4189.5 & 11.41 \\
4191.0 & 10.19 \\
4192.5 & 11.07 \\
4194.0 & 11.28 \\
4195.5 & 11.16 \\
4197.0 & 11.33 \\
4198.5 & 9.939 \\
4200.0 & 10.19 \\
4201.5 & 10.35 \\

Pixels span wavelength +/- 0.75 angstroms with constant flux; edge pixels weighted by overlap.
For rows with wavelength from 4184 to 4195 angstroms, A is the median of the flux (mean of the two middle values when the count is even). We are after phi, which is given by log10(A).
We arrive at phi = 1.044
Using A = 11.1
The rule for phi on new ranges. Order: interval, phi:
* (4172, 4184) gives 1.034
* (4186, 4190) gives 1.045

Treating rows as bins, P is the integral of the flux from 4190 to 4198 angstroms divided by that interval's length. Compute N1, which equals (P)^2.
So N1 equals 121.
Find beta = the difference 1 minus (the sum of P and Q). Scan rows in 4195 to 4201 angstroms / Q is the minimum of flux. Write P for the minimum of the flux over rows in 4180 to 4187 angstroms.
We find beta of -19.0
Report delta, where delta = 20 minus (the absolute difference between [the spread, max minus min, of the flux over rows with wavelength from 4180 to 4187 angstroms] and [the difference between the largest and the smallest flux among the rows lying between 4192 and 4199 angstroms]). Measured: 19.6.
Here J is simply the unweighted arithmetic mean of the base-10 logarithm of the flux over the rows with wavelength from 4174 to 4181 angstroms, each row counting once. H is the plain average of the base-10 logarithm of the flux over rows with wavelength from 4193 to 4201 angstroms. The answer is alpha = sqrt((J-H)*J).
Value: 0.10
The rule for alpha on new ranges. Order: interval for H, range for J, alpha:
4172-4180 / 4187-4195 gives 0.11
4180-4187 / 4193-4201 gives 0.06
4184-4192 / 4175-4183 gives 0.07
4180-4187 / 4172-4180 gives 0.04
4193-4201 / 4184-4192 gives 0.05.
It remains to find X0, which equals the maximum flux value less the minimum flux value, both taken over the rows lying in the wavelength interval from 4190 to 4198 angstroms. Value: 1.14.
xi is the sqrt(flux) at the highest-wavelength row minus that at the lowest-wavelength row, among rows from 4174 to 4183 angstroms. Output -0.07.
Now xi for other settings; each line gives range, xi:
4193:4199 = -0.21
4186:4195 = 0.05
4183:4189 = 0.16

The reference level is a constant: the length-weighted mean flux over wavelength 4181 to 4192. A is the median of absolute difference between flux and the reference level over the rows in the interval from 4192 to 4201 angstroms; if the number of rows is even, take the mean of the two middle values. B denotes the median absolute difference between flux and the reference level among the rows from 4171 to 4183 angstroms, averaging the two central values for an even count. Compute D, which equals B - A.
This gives -0.2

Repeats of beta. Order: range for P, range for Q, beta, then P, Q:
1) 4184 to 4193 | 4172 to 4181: -18.8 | 10.19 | 9.647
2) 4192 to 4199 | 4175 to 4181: -19.3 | 9.939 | 10.34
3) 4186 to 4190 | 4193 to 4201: -19.9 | 10.95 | 9.939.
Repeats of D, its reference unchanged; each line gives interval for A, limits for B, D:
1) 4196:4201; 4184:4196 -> -0.2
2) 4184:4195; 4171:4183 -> 0.0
